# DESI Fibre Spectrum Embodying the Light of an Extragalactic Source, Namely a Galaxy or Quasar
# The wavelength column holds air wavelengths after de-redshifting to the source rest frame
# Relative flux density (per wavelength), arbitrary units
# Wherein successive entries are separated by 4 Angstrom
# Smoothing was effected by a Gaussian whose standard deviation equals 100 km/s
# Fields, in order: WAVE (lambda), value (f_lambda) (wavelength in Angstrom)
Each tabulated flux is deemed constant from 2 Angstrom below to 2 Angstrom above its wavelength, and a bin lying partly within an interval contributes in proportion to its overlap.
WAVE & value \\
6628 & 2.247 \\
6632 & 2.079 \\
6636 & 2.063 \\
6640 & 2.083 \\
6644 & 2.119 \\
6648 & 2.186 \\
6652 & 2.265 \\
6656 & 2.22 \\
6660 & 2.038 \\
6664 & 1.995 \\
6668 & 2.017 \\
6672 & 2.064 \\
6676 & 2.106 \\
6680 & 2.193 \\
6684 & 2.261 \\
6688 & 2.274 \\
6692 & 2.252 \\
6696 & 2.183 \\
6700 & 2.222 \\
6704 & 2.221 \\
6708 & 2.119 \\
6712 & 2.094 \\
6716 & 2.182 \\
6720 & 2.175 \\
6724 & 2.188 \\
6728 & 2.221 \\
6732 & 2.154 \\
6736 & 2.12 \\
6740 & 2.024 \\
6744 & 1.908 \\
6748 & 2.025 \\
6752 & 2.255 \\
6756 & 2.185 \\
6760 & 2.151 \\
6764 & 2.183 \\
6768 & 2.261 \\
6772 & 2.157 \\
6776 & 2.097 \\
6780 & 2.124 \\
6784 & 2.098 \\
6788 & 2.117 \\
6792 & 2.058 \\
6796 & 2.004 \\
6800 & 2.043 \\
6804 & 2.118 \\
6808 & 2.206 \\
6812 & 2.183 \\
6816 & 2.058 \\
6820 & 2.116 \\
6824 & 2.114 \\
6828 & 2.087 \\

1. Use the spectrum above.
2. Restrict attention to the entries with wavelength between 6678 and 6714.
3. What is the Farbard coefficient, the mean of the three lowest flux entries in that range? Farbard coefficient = 2.13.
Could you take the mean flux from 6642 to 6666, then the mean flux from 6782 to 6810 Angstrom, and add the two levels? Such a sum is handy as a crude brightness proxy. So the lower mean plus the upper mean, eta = 4.23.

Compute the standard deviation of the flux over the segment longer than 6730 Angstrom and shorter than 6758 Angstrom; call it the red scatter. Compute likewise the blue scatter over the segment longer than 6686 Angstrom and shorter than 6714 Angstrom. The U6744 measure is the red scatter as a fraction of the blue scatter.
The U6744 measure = 1.7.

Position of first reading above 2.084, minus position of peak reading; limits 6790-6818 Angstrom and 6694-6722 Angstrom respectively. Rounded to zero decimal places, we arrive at 104 Angstrom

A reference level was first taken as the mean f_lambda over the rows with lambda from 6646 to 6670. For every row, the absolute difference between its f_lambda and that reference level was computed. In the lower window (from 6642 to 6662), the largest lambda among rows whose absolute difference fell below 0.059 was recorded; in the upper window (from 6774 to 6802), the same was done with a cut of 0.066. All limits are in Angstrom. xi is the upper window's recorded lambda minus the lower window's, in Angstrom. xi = 148 Angstrom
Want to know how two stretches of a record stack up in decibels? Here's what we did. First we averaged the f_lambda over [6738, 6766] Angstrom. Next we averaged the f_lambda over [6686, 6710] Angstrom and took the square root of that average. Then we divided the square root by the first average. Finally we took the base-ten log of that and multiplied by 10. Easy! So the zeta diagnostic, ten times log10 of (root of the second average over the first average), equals -1.51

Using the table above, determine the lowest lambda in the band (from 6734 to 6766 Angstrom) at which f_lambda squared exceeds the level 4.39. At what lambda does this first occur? 6736 Angstrom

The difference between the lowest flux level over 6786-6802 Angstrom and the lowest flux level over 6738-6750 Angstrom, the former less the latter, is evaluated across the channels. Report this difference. 0.10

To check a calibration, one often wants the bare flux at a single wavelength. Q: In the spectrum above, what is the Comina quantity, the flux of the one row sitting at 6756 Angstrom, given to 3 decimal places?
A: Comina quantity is 2.185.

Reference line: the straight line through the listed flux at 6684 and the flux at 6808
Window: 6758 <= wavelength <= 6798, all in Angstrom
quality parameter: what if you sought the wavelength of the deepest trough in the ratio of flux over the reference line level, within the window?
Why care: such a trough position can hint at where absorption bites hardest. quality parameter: 6796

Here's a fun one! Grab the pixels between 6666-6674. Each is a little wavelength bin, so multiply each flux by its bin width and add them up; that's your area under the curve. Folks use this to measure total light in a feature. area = 16.3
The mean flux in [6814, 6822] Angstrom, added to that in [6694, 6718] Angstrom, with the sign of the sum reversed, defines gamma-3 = -4.26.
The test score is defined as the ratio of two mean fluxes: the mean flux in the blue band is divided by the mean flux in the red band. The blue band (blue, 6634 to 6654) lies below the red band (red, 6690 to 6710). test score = 0.97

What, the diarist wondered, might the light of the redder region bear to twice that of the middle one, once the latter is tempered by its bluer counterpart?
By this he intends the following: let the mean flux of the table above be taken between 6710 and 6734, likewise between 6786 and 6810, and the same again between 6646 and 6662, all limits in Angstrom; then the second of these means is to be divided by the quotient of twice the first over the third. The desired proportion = 1.05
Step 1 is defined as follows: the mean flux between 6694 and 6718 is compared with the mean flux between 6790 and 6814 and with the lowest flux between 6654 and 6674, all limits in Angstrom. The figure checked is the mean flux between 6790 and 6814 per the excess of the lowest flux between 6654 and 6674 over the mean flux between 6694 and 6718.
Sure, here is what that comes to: -12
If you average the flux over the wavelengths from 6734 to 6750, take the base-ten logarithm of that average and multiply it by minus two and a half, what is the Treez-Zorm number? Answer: -0.763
